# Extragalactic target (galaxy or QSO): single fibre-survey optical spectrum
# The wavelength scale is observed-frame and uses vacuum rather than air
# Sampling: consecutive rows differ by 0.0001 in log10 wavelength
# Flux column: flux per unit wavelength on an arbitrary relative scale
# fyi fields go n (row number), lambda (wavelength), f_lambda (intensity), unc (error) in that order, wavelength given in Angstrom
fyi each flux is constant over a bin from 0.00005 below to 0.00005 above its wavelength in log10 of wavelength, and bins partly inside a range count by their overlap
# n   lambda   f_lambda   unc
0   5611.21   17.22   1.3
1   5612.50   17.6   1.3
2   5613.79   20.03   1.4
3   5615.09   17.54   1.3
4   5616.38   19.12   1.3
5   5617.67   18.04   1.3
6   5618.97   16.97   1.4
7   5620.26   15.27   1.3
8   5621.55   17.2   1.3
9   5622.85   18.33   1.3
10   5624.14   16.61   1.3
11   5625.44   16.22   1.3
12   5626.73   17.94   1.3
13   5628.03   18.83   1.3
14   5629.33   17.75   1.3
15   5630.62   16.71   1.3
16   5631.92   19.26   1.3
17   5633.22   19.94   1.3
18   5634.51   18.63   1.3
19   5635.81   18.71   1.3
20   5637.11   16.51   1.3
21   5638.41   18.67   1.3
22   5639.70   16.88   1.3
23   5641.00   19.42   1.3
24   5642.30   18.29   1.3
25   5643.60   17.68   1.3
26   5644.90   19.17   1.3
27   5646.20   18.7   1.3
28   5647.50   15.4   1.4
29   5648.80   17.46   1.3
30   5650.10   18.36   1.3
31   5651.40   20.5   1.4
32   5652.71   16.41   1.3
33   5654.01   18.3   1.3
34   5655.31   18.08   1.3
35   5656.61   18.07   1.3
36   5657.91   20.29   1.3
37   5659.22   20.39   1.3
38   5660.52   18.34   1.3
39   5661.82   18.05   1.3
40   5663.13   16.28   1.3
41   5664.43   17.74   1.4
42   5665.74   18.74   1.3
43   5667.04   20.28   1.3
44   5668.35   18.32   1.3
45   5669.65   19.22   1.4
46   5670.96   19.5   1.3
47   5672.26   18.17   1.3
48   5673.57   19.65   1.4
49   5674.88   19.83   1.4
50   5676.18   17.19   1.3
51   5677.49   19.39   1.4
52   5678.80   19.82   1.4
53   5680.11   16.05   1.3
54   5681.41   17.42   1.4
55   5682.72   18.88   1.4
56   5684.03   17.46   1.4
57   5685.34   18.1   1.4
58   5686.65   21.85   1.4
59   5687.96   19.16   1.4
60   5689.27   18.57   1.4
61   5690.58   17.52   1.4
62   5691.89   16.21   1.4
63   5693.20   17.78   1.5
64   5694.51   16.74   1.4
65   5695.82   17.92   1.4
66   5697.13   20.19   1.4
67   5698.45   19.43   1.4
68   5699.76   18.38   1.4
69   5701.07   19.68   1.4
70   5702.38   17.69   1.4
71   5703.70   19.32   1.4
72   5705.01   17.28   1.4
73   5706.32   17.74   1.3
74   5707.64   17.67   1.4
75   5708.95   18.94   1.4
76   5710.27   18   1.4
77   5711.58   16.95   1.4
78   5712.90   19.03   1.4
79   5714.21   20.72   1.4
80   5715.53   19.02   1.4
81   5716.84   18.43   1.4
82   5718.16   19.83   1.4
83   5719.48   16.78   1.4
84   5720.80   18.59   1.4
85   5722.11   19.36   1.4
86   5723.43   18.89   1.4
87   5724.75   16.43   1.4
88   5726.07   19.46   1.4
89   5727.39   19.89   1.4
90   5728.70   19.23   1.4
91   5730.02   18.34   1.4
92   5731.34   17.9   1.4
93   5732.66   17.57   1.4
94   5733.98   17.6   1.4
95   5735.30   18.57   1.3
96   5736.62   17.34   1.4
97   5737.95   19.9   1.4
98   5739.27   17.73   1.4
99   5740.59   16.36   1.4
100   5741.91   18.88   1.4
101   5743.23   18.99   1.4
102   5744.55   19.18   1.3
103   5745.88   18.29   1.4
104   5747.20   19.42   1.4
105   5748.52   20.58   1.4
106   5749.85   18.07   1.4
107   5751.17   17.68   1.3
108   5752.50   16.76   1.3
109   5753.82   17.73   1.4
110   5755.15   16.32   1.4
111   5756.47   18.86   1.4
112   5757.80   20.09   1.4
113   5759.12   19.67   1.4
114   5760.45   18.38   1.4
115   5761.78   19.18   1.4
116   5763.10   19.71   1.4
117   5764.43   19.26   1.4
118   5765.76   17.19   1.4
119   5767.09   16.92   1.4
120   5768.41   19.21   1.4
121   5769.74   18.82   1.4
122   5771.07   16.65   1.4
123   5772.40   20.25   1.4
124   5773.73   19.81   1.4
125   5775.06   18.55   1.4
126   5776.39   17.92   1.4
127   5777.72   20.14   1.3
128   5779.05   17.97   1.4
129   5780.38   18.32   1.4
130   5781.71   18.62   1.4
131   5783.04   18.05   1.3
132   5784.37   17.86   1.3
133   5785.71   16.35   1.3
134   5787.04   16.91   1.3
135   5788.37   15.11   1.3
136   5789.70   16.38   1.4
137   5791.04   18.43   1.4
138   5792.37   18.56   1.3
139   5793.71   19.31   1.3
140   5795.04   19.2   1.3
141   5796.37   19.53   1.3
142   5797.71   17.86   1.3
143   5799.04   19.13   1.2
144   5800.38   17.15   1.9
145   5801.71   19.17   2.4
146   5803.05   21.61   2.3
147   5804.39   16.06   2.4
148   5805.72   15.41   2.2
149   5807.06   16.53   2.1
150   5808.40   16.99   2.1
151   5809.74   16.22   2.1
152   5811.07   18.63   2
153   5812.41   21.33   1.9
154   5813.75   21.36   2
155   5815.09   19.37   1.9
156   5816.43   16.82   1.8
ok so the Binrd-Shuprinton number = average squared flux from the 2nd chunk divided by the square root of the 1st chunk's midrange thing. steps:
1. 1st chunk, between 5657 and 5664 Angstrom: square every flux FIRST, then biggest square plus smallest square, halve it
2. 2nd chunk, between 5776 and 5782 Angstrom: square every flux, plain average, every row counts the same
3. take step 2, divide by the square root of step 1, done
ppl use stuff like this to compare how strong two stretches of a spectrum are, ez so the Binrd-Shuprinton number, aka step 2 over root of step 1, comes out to 18.8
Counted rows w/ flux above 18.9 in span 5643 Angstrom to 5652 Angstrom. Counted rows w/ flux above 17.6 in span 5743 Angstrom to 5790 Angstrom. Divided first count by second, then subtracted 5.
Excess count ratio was -4.93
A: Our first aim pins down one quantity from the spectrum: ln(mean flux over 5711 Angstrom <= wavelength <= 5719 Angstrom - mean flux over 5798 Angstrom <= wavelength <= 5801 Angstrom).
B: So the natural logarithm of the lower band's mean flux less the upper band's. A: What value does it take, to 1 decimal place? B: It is -0.2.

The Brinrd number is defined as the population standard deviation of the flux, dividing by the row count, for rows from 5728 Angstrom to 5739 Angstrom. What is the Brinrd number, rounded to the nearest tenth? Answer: 0.8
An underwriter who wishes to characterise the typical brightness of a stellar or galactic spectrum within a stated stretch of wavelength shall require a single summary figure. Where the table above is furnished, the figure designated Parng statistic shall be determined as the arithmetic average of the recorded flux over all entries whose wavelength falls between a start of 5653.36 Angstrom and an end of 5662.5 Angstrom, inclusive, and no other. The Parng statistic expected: 18.8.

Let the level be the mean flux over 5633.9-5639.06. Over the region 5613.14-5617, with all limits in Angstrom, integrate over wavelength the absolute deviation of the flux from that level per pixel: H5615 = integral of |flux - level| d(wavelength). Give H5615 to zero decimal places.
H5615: 4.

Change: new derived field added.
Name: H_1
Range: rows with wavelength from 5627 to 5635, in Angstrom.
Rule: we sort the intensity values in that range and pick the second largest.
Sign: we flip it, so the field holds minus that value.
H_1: -19.3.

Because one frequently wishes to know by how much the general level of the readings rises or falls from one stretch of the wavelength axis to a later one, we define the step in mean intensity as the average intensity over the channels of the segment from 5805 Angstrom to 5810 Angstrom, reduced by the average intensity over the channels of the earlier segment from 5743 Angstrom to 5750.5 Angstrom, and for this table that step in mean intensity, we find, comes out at -2.8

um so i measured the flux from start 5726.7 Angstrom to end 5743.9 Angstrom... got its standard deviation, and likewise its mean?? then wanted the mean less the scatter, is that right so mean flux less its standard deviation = 17.3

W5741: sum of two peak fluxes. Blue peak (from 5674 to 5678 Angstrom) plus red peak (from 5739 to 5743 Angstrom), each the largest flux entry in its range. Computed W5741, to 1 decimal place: 38.7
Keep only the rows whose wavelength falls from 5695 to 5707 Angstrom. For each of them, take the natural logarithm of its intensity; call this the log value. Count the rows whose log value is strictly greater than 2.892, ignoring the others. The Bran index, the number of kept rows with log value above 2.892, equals 5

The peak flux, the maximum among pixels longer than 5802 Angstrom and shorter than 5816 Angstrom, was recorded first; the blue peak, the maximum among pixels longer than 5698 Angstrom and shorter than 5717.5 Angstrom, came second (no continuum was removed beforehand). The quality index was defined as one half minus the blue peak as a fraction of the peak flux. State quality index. -0.46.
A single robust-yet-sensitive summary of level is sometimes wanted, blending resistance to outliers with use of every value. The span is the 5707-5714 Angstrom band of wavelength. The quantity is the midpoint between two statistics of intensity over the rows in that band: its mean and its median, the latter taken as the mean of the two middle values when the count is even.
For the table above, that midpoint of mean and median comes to 18.1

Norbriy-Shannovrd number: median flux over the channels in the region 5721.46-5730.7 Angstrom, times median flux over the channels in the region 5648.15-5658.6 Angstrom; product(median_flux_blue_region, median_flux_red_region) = 350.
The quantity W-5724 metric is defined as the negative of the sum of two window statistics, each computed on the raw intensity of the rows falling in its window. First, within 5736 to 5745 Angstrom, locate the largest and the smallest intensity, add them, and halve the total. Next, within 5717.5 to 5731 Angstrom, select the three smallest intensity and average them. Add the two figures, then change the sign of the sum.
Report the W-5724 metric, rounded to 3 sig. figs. -35.3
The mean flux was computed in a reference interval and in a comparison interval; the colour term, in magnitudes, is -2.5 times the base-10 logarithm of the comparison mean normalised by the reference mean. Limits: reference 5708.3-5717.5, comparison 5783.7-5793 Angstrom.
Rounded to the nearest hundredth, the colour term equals 0.10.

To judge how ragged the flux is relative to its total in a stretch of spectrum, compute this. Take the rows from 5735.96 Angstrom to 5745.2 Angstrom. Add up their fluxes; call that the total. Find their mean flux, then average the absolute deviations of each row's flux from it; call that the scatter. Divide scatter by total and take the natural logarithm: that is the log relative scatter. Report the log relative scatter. -4.83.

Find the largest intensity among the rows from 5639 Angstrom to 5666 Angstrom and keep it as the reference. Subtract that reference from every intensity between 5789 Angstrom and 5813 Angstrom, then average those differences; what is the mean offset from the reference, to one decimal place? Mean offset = -2.3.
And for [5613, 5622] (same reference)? -2.8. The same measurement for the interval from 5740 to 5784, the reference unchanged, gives -2.0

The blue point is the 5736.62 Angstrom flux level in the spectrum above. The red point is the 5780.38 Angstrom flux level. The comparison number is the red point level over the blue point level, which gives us 1.06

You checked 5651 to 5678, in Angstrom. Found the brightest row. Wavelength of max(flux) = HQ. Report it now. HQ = 5651.40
